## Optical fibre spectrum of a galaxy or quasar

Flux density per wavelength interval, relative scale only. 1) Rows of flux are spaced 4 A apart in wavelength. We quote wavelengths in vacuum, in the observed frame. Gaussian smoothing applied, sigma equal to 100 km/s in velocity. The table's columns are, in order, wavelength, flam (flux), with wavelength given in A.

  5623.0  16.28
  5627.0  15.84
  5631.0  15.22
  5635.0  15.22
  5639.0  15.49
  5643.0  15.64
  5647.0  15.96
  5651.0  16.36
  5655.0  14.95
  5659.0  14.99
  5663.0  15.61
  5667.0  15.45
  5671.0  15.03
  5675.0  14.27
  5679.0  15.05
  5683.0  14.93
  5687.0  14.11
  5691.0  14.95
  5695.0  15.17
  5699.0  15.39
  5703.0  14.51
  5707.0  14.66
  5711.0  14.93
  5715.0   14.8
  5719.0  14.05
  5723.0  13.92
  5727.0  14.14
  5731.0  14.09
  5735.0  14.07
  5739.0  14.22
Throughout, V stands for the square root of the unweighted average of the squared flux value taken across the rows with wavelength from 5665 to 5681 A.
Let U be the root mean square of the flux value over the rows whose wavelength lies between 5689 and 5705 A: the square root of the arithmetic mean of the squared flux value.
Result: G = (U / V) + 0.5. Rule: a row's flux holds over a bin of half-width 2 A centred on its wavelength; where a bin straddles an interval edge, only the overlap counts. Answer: 1.50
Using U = 15.0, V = 15.0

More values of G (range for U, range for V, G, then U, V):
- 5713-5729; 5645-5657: 1.40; 14.2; 15.8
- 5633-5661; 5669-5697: 1.55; 15.5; 14.8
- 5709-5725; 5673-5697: 1.48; 14.4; 14.8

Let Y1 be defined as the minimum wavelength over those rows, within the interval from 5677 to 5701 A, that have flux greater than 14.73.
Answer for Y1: 5679.0 A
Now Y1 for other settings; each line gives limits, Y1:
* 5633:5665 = 5635.0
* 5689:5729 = 5691.0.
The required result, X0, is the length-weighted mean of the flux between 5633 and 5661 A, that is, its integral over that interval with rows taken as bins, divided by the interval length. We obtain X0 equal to 15.5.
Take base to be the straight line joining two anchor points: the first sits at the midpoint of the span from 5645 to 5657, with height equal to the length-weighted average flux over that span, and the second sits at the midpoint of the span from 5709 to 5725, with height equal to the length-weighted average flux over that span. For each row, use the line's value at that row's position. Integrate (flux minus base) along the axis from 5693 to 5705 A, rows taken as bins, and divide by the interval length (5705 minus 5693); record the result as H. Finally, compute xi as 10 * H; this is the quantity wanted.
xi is 2.4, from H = 0.24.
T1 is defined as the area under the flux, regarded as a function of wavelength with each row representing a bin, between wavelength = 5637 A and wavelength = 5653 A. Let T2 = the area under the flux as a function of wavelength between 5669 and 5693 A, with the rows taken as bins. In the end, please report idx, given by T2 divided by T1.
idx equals 1.4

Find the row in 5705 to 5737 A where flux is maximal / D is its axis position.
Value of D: 5711.0 A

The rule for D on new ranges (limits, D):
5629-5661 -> 5651.0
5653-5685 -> 5663.0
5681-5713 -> 5699.0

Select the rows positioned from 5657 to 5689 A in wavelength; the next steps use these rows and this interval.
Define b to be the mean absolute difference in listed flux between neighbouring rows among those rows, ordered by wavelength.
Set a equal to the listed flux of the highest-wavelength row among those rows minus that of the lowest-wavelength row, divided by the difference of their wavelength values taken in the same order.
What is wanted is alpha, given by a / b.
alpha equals -0.06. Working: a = -0.03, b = 0.53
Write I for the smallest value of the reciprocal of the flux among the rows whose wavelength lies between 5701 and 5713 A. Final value 0.067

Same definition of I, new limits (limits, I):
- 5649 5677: 0.061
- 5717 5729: 0.071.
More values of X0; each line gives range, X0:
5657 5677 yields 15.1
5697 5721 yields 14.7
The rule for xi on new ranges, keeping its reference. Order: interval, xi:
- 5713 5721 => 0.0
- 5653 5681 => -3.8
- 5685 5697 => -2.1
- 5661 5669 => 0.6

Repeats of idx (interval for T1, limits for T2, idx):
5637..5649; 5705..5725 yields 1.5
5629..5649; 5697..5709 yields 0.6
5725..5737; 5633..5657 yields 2.2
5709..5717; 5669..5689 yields 2.5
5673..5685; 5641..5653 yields 1.1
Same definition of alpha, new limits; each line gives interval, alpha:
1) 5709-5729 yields -0.16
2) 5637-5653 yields 0.25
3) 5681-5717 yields -0.01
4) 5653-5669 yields 0.15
